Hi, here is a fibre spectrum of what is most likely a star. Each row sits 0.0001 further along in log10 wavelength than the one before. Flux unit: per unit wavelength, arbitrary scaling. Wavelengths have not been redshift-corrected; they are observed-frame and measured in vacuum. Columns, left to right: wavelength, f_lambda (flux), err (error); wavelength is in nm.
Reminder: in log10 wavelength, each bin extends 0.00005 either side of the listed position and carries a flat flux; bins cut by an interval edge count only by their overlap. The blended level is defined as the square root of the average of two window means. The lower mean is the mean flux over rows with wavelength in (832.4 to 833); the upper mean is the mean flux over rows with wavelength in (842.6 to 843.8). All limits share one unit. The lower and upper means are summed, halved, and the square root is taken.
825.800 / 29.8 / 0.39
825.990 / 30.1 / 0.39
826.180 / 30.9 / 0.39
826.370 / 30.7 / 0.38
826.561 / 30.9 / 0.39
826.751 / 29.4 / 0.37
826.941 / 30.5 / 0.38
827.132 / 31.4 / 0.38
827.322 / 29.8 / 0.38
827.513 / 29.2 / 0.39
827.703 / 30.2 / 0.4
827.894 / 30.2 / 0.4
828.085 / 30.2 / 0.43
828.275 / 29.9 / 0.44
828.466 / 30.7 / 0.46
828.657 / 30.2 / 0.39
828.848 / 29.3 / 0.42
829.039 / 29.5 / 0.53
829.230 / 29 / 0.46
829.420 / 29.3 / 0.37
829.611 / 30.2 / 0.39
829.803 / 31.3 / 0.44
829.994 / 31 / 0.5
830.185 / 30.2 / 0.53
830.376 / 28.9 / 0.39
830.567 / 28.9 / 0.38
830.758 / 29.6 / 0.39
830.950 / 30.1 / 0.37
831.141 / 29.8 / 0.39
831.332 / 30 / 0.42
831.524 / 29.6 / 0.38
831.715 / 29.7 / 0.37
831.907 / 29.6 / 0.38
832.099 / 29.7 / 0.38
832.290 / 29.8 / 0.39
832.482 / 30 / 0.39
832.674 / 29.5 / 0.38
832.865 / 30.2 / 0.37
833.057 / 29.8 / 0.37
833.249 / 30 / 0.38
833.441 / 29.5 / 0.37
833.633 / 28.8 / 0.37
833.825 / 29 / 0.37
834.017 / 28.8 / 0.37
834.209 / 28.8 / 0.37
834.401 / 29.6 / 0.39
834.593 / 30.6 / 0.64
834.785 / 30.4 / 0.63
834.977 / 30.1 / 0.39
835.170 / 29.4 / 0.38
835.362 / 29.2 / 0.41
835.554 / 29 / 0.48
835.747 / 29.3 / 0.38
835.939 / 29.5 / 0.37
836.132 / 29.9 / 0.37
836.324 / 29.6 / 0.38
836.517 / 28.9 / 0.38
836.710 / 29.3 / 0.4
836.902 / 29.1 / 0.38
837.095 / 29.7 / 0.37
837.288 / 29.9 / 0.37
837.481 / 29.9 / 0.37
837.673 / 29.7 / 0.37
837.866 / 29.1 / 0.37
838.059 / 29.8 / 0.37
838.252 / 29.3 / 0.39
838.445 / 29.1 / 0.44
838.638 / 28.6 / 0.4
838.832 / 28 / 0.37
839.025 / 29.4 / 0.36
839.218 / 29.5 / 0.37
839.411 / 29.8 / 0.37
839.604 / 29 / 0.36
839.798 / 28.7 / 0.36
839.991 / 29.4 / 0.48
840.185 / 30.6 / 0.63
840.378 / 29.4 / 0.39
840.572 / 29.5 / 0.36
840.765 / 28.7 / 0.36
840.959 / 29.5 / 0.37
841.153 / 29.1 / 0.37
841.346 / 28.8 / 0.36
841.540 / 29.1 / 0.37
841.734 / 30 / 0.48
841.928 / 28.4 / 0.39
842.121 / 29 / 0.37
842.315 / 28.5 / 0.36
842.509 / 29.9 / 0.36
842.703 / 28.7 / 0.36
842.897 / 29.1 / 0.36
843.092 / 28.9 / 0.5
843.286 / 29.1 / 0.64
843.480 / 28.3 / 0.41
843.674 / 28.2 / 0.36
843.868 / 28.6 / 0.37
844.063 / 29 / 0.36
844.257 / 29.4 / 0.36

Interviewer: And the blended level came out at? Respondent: 5.414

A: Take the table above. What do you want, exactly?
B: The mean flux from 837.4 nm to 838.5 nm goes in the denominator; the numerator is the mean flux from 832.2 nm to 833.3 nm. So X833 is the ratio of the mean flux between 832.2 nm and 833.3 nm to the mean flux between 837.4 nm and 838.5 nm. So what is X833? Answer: 1.01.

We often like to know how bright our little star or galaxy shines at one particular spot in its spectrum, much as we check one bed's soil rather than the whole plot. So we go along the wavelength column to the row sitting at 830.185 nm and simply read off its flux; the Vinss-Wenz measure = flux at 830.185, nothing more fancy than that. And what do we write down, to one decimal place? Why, 30.2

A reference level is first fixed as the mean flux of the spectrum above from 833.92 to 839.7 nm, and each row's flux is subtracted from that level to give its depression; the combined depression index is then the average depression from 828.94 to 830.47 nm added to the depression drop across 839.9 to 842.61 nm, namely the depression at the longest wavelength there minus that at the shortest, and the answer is -1.0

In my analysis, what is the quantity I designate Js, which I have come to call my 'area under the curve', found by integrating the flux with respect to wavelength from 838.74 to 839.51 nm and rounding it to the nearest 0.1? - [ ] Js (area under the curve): 22.5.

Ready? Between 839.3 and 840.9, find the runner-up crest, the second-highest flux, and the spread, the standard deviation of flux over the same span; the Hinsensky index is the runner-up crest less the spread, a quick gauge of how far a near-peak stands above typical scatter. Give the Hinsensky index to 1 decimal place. 29.2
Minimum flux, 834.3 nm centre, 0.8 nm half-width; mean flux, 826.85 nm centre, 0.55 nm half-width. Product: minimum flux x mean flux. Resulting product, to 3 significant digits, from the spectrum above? 877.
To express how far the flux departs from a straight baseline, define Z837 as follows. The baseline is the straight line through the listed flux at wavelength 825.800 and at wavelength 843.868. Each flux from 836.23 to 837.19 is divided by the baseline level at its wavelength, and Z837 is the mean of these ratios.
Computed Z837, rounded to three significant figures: 1.01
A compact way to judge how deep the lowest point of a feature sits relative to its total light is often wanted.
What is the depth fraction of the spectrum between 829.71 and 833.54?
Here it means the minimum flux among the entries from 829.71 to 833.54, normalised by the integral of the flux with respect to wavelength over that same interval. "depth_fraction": 0.3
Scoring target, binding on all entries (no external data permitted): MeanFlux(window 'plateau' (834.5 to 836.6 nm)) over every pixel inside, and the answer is 29.6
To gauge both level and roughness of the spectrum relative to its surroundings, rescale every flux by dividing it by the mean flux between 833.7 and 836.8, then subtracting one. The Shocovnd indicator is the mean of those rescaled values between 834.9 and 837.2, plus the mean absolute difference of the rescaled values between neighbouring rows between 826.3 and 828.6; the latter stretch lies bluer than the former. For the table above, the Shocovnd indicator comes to 0.023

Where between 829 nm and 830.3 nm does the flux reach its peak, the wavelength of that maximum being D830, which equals 829.803 nm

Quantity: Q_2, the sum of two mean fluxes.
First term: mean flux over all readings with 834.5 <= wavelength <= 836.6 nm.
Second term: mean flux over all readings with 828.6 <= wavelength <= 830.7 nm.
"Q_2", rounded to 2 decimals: 59.43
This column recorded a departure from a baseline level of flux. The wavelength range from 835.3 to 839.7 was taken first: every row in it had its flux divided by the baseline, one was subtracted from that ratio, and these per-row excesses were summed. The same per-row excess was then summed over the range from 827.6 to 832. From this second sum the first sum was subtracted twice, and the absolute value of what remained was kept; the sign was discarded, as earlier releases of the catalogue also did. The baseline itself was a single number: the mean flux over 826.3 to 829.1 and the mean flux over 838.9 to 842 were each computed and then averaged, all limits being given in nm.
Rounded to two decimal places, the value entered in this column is 0.73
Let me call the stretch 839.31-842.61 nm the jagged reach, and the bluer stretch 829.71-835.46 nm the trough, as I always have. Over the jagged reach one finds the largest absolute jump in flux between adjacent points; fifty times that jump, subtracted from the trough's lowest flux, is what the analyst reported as -51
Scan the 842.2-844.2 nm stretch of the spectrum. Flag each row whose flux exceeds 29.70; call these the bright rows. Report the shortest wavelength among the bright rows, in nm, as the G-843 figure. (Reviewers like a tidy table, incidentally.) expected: 842.509 nm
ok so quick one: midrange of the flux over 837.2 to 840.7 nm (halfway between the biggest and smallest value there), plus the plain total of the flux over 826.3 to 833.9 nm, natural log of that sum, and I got 7.1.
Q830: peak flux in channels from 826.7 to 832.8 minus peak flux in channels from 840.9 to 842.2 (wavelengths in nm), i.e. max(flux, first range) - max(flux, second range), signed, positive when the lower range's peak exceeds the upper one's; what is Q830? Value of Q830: 1.4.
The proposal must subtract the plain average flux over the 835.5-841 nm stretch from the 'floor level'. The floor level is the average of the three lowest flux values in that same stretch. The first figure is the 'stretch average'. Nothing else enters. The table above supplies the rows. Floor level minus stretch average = -0.92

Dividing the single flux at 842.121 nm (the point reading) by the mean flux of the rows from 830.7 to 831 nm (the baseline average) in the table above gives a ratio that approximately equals 0.97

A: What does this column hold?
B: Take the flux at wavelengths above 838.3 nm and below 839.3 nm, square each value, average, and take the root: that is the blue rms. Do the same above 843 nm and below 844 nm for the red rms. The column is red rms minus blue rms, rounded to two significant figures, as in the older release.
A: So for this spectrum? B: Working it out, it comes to -0.30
